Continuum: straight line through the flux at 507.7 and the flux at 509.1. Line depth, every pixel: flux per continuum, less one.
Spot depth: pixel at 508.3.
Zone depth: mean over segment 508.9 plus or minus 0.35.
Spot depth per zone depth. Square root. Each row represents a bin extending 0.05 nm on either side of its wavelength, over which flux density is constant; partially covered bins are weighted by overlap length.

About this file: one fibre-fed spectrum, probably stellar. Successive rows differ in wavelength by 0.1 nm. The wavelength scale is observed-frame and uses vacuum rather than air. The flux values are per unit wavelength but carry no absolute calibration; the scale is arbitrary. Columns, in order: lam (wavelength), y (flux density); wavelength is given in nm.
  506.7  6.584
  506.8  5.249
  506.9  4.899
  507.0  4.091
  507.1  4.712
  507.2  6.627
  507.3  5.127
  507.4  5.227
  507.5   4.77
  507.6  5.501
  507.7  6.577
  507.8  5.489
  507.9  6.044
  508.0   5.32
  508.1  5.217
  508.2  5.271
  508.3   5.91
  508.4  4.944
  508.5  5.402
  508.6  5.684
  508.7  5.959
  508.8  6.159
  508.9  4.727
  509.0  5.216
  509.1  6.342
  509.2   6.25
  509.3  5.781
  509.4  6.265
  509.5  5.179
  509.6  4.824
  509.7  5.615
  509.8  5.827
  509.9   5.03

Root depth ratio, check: 0.95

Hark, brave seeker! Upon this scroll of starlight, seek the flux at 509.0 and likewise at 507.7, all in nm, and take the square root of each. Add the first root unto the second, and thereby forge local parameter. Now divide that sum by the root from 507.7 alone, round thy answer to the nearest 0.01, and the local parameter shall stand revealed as 1.89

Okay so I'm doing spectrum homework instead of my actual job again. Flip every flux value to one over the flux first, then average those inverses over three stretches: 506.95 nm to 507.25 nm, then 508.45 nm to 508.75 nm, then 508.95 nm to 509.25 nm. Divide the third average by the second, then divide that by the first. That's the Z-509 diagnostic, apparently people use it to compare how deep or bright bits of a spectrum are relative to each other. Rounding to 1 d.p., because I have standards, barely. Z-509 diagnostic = 4.8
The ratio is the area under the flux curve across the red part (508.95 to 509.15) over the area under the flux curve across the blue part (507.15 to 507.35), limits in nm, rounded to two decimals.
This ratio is 0.98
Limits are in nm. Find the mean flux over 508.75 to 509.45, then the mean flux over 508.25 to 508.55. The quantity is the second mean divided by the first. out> 0.93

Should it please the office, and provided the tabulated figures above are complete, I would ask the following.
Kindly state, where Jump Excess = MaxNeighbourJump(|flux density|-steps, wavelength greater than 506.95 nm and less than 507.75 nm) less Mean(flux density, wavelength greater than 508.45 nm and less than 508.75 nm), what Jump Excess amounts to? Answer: -3.8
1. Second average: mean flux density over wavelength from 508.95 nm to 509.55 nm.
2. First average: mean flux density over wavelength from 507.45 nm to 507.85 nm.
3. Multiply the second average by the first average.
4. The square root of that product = 5.71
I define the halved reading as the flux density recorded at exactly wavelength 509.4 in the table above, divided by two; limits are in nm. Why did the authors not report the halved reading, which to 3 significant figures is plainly 3.13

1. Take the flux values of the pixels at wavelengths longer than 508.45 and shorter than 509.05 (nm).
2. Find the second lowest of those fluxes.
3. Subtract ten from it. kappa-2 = -4.78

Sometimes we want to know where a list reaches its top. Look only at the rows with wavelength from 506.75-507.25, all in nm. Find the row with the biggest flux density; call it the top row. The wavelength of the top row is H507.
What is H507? 507.2 nm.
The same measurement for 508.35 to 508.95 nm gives 508.8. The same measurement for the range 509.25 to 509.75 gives 509.4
